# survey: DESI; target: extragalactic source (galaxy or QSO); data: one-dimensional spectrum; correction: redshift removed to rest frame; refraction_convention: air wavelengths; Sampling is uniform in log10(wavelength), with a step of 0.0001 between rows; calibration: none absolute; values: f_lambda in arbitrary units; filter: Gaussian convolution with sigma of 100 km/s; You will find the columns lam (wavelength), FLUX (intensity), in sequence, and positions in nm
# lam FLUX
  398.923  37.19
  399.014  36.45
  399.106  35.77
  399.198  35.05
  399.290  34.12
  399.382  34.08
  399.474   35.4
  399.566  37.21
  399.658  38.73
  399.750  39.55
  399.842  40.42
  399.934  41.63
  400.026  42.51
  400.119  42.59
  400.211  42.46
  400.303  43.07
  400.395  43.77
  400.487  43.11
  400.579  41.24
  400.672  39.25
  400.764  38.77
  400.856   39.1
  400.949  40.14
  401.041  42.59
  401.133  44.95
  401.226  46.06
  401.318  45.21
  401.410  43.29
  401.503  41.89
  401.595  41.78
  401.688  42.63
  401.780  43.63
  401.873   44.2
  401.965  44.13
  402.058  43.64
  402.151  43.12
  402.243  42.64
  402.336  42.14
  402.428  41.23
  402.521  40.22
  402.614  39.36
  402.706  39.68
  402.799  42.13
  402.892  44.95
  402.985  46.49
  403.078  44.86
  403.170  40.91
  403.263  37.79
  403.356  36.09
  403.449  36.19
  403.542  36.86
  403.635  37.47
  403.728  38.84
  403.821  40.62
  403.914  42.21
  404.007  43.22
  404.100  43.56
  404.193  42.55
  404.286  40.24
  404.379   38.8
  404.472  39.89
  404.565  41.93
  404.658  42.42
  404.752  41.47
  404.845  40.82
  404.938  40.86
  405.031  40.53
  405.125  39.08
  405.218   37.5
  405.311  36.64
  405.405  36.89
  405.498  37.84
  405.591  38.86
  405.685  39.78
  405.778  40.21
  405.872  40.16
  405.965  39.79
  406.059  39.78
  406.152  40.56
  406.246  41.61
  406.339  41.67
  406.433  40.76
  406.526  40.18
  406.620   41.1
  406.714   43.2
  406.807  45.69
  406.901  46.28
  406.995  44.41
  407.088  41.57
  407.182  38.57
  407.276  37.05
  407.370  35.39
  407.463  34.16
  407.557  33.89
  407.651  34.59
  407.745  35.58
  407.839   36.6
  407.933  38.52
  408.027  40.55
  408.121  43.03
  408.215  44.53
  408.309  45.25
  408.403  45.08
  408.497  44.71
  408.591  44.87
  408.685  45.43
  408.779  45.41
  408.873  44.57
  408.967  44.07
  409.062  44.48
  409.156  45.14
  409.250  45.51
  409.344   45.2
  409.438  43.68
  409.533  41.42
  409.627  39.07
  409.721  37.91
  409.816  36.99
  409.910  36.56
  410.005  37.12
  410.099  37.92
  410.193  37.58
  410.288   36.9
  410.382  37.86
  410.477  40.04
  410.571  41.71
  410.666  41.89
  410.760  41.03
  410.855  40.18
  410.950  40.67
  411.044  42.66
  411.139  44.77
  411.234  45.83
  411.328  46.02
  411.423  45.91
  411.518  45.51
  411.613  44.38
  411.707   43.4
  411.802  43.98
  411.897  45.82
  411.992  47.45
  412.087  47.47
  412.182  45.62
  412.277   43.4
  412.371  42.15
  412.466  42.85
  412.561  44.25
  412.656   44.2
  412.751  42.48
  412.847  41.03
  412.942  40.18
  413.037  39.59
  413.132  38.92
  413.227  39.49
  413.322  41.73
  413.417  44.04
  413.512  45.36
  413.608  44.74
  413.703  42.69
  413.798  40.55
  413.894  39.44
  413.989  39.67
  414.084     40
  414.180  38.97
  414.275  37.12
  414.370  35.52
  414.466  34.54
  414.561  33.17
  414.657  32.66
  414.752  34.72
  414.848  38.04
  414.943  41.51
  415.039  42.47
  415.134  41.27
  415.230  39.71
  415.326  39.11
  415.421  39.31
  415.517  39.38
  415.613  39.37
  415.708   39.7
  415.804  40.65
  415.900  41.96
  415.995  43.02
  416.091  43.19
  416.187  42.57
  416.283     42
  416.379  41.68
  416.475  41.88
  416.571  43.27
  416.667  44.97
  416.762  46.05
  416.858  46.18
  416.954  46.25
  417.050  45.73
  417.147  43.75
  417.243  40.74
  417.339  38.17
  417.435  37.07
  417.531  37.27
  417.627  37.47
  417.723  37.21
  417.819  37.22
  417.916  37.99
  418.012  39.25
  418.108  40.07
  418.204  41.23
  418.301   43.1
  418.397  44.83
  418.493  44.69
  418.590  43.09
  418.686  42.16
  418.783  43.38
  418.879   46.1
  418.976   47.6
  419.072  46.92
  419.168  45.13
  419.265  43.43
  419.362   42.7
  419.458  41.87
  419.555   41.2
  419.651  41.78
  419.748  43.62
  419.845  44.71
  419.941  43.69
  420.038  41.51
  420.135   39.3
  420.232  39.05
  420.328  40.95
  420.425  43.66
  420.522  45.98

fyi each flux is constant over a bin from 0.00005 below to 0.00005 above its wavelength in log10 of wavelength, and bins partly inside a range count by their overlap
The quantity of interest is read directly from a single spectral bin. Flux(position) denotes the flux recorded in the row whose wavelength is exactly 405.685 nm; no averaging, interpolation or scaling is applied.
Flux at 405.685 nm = 39.78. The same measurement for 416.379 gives 41.68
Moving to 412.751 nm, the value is 42.48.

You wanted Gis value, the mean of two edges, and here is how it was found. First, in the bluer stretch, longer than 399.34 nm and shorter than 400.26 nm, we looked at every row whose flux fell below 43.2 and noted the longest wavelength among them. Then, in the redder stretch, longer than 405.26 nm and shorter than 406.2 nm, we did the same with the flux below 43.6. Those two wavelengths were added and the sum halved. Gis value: 403.18 nm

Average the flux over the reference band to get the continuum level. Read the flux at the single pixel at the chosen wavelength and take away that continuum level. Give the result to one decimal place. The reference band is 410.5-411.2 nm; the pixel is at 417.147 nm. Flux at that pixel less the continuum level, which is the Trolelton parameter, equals 1.9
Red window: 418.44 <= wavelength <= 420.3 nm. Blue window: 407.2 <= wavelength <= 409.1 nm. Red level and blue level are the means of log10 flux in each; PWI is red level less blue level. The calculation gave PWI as 0.027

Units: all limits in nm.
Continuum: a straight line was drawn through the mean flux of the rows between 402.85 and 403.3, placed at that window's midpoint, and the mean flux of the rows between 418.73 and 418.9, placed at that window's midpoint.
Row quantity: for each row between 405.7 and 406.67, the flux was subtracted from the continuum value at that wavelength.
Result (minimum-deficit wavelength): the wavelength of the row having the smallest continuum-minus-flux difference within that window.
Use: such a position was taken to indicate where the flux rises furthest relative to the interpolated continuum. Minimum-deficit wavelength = 406.339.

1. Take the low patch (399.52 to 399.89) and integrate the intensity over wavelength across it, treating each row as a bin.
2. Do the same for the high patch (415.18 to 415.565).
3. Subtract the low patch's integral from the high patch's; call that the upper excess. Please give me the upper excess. 0.7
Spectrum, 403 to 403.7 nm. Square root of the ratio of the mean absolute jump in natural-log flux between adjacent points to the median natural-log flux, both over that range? 0.108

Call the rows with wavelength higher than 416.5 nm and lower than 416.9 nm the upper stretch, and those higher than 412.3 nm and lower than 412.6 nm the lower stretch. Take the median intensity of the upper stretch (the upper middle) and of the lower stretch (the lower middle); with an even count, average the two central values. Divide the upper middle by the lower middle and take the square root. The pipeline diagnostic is 1.031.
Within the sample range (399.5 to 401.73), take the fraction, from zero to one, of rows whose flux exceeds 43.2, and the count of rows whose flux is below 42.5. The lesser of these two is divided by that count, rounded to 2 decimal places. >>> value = 0.02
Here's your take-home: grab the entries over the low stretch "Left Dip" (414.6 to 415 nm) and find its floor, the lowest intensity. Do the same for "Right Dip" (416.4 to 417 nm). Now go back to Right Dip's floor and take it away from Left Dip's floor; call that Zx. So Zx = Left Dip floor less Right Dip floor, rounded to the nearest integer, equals -9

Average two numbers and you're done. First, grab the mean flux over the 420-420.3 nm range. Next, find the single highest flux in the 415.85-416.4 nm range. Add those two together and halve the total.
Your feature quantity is 41.6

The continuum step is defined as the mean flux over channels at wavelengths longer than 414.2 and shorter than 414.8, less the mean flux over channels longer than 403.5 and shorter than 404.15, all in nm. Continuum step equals -6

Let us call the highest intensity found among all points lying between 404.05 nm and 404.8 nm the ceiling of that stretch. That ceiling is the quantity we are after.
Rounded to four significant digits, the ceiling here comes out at 43.56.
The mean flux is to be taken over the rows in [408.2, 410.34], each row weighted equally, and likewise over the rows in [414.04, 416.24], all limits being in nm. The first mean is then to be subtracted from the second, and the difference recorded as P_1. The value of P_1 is -3.1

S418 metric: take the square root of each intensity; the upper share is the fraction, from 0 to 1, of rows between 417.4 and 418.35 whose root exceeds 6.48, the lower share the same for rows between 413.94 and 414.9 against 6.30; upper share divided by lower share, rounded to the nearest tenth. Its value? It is 1.0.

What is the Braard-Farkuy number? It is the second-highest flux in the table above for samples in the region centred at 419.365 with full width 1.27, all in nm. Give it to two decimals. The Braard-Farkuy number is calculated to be 46.92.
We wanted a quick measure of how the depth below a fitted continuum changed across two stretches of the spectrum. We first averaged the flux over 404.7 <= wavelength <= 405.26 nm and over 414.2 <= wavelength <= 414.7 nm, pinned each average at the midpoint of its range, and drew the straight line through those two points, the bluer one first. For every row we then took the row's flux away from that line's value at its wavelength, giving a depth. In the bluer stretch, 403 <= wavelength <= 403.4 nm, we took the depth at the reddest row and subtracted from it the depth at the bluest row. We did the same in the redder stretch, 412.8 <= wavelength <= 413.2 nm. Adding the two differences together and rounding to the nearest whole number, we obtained 11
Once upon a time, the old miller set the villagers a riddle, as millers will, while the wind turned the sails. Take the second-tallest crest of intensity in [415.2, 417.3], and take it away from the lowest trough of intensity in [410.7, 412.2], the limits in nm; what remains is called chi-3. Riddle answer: -6.0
